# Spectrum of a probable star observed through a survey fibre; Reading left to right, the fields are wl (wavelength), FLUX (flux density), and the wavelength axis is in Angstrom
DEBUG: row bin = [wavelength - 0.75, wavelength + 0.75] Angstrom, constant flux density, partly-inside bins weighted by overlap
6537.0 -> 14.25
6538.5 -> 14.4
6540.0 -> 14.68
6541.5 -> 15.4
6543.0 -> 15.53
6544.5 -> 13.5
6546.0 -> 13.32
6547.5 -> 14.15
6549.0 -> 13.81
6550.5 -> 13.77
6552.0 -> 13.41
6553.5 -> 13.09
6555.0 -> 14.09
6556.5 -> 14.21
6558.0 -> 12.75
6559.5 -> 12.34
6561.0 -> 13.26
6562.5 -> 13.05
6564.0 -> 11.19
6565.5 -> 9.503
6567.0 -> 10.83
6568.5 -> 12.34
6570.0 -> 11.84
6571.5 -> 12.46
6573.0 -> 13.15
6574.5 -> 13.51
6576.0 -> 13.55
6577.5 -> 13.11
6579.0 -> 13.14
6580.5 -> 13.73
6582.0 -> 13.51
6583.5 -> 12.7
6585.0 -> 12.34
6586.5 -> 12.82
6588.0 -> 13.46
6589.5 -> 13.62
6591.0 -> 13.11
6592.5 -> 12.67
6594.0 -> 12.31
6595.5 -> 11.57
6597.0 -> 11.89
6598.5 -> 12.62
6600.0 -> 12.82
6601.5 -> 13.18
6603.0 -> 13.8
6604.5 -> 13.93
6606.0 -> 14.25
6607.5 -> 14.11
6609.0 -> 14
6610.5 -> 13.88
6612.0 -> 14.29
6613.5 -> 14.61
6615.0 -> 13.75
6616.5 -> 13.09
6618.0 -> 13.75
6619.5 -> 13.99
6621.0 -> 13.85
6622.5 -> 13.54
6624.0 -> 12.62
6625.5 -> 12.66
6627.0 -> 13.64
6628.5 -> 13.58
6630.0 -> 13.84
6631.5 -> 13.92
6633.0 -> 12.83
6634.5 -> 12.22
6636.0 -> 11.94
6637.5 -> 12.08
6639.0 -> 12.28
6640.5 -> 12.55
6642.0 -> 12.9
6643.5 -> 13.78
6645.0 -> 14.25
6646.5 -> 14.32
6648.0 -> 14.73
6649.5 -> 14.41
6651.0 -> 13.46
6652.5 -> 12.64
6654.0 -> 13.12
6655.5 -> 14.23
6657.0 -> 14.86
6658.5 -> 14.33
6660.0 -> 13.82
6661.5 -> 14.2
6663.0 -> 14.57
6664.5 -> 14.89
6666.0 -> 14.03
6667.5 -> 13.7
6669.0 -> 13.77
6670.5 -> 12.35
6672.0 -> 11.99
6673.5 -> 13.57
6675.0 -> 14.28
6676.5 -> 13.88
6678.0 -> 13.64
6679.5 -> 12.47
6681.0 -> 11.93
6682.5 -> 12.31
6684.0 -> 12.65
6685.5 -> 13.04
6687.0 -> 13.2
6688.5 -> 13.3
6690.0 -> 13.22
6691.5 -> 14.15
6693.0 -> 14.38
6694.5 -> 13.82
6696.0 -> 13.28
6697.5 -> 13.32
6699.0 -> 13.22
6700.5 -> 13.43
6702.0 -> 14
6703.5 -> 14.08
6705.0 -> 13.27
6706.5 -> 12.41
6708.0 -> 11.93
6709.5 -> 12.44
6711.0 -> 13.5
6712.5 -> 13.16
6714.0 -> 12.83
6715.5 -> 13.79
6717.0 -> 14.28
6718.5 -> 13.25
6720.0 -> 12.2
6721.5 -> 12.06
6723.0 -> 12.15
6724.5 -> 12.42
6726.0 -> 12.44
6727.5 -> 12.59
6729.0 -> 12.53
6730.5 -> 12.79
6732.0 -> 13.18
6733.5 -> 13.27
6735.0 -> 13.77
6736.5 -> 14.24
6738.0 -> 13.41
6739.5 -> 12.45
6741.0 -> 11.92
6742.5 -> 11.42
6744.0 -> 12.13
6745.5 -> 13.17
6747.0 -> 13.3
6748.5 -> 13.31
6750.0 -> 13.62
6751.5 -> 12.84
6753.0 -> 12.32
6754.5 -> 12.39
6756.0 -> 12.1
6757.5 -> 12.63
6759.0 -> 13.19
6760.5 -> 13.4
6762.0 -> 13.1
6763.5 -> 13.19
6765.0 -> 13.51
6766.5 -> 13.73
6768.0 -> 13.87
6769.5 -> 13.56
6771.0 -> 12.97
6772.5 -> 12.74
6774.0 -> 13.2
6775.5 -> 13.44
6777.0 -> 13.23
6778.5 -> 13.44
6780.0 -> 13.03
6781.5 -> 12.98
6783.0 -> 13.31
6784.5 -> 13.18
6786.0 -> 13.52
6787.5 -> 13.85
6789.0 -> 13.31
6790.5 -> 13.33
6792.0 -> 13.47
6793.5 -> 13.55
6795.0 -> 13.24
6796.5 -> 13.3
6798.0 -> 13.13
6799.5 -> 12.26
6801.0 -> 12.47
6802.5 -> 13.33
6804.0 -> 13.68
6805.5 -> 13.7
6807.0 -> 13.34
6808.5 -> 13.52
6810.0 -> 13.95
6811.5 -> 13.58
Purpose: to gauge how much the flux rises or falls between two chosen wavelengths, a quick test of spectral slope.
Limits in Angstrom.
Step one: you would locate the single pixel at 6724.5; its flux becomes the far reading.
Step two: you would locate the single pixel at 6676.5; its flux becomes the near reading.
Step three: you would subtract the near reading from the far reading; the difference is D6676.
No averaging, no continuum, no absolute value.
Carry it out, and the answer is -1.5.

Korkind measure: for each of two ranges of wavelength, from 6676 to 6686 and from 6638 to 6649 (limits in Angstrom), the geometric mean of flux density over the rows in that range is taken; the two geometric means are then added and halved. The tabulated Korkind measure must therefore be 13.2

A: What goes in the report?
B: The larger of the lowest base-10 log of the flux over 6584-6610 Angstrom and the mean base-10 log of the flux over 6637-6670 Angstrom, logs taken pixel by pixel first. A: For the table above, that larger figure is 1.138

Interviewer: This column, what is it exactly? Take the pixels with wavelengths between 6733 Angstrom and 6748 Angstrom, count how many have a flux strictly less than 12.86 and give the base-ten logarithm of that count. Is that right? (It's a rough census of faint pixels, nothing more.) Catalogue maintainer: 0.60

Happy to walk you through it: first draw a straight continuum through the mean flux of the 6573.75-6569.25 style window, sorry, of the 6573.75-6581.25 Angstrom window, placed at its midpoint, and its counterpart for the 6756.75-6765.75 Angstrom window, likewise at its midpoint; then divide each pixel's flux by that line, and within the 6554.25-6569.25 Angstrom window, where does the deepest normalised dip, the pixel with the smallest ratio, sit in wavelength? 6565.5 Angstrom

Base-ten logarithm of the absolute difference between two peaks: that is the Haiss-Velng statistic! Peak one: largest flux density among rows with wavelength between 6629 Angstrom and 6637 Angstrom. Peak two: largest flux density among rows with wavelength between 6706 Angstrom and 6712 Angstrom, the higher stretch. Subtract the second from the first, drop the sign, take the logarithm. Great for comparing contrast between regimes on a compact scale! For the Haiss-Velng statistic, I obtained -0.38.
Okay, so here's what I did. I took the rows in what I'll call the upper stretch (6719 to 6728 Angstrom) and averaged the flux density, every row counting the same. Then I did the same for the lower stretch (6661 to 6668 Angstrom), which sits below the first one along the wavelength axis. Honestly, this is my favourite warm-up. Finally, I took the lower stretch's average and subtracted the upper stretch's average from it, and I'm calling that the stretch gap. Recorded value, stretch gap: 1.97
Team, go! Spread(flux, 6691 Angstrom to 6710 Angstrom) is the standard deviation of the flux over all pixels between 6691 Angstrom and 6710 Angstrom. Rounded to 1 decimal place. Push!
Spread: 0.7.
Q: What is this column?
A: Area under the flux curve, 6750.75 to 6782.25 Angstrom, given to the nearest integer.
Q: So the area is 412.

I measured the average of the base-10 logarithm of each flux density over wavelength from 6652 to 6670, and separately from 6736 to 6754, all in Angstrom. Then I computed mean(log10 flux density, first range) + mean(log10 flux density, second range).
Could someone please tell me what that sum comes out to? 2.25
